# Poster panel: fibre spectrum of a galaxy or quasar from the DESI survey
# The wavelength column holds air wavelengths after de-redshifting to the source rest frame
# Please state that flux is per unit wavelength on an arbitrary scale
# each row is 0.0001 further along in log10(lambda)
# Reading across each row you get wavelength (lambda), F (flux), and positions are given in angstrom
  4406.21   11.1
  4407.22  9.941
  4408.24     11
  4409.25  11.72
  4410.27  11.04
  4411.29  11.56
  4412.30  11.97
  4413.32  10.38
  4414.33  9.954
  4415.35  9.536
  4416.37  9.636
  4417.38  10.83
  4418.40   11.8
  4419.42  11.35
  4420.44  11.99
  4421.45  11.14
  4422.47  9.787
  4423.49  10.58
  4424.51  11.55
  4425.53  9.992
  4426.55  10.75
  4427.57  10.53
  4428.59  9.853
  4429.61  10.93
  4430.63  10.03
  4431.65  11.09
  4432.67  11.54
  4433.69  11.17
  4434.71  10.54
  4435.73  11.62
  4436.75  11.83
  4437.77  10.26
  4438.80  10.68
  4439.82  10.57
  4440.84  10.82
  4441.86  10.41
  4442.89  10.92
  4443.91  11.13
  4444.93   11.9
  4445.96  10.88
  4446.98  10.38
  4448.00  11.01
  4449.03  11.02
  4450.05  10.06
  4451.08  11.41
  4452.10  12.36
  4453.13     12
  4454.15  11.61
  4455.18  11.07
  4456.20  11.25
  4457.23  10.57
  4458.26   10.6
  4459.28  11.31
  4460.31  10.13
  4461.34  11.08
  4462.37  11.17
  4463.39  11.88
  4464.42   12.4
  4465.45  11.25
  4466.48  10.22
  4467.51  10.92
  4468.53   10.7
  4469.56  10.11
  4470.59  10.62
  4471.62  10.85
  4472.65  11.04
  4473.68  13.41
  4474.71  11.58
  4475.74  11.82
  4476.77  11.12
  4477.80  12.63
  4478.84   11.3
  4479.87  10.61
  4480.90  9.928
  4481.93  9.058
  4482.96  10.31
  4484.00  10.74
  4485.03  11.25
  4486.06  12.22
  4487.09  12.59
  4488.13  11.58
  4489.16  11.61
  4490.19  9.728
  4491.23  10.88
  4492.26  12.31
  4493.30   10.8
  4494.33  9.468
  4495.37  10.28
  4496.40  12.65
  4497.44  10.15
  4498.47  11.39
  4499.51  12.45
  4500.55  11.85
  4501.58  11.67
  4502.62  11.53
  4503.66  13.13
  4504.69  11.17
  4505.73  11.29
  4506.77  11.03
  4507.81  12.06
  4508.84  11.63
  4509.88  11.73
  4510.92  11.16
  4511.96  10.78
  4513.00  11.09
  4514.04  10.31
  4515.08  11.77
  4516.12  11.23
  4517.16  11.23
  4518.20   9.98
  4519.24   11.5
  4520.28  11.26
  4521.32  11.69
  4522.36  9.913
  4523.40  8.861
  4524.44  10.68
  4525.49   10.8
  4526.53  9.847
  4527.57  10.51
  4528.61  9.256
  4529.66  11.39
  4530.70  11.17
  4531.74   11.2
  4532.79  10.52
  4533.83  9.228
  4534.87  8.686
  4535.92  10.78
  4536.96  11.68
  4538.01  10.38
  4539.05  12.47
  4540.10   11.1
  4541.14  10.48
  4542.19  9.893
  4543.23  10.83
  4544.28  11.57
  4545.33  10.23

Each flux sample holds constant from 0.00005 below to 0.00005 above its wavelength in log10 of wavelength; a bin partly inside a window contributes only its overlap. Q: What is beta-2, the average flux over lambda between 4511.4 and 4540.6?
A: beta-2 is 10.7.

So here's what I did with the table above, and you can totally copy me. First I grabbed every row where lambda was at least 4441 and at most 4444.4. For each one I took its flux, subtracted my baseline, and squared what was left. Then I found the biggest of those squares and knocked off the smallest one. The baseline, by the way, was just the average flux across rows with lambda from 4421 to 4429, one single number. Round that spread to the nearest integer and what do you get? 0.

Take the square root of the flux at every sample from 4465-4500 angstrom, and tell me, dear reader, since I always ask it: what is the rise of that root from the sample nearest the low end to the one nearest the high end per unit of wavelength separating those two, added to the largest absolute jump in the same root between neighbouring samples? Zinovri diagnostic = 0.38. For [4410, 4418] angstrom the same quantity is 0.23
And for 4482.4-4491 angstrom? 0.28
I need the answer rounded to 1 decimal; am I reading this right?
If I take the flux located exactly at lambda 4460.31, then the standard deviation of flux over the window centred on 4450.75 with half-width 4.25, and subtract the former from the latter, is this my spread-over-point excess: -9.4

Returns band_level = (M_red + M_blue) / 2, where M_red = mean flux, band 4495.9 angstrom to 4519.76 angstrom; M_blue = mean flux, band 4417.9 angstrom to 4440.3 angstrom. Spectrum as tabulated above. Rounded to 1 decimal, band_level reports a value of 11.2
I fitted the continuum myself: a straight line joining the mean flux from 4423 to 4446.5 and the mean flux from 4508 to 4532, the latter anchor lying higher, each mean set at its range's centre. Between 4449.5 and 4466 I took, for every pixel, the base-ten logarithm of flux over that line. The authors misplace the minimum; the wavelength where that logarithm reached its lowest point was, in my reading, 4450.05 angstrom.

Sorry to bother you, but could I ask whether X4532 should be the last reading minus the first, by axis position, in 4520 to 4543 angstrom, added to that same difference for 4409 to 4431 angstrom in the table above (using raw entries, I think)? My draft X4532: -3.1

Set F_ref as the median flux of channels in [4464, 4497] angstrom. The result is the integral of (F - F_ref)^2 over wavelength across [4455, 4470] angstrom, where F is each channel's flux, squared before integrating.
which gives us 6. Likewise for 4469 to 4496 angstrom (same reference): 28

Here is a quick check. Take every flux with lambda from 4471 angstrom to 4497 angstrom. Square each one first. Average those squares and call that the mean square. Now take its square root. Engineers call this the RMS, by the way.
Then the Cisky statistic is 11.24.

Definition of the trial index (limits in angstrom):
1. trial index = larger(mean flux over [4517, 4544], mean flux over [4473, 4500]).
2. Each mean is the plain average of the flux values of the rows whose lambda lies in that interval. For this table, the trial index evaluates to 11.2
